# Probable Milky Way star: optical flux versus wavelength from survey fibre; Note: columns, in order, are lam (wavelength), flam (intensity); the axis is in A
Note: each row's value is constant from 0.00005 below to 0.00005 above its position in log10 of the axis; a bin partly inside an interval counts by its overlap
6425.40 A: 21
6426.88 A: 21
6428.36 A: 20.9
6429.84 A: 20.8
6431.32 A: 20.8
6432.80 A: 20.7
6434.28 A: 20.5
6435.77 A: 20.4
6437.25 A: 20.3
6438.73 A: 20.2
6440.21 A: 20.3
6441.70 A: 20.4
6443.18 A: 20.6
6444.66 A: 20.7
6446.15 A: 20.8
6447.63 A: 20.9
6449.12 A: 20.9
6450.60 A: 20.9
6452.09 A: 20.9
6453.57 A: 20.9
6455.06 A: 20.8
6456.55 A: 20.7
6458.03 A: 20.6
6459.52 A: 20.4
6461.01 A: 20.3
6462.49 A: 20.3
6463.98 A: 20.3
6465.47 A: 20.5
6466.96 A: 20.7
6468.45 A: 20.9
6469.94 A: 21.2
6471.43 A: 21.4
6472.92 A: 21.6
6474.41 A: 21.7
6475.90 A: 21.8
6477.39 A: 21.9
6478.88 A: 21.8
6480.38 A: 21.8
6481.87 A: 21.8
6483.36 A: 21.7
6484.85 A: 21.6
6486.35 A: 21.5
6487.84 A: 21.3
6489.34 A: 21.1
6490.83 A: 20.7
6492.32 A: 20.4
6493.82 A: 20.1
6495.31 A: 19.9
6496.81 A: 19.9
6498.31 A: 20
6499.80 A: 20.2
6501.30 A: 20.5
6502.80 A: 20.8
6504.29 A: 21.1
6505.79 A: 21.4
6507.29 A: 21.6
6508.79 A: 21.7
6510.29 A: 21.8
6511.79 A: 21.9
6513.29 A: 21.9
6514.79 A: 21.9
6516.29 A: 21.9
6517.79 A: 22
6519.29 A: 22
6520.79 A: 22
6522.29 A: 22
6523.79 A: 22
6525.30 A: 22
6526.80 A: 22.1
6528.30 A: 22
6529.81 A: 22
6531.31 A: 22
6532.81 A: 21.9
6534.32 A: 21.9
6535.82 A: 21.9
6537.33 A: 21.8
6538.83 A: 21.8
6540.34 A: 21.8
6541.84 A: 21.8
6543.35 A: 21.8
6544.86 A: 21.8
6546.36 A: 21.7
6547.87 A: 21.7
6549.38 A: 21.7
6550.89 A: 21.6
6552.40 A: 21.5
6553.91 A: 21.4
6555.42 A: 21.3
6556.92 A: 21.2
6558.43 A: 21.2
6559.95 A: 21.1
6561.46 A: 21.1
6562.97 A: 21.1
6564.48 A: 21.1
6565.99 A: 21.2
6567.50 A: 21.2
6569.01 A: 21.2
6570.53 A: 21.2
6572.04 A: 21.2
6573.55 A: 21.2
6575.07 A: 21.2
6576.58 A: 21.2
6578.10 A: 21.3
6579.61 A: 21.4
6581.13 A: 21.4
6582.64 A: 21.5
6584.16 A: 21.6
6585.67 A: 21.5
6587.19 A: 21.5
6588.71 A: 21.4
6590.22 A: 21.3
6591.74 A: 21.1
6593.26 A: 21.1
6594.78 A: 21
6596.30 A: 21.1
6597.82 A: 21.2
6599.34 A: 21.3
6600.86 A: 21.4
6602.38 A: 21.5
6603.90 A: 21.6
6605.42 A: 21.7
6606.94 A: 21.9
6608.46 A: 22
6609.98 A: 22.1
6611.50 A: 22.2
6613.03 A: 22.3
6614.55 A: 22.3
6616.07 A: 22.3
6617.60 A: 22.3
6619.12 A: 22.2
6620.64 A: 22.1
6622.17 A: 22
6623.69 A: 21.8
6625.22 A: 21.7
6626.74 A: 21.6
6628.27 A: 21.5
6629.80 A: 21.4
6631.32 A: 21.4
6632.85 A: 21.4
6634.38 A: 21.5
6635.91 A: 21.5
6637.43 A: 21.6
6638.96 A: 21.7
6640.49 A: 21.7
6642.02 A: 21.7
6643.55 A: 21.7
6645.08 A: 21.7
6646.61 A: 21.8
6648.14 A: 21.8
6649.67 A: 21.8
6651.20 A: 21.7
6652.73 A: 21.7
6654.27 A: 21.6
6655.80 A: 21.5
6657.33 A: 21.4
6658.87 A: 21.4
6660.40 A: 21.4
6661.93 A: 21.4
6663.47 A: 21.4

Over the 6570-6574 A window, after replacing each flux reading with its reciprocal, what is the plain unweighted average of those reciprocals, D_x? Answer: 0.0472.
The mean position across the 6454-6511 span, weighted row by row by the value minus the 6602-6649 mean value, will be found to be 6481.3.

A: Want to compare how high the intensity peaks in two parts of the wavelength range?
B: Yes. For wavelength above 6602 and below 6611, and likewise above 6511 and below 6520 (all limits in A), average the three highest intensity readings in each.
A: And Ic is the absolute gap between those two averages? 0.03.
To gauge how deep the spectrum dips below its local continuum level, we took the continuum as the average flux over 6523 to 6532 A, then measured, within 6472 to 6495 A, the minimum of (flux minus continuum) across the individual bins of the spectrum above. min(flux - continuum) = -1.9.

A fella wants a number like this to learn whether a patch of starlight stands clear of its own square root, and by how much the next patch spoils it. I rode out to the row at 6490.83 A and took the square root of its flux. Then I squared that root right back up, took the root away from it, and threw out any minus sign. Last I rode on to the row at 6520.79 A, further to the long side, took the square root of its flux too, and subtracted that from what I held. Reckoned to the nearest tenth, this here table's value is 11.5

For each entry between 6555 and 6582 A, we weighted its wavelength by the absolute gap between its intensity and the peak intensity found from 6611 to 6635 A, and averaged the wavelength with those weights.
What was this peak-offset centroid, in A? 6567.9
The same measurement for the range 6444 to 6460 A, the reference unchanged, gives 6452.4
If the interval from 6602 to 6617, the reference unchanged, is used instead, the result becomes 6605.3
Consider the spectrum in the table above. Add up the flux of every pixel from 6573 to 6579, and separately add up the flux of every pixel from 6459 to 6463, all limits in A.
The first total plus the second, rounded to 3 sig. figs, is 146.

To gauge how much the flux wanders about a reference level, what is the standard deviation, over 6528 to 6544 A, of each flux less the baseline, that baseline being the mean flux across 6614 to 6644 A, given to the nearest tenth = 0.1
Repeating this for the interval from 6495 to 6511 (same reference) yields 0.7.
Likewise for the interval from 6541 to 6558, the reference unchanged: 0.2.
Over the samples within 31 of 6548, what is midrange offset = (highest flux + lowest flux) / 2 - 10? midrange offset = 11.6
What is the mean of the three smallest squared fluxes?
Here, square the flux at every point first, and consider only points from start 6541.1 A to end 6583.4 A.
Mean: 445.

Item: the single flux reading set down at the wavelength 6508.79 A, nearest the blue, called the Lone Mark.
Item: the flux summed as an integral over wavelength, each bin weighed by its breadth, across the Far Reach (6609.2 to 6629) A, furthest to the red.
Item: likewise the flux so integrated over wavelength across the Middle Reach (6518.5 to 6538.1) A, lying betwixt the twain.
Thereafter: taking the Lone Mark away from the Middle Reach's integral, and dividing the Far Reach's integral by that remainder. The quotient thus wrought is 1.07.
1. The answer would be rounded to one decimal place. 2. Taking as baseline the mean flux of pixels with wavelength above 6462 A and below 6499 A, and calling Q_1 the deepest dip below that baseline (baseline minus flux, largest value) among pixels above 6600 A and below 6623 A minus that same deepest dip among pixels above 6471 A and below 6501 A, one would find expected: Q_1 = -1.5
